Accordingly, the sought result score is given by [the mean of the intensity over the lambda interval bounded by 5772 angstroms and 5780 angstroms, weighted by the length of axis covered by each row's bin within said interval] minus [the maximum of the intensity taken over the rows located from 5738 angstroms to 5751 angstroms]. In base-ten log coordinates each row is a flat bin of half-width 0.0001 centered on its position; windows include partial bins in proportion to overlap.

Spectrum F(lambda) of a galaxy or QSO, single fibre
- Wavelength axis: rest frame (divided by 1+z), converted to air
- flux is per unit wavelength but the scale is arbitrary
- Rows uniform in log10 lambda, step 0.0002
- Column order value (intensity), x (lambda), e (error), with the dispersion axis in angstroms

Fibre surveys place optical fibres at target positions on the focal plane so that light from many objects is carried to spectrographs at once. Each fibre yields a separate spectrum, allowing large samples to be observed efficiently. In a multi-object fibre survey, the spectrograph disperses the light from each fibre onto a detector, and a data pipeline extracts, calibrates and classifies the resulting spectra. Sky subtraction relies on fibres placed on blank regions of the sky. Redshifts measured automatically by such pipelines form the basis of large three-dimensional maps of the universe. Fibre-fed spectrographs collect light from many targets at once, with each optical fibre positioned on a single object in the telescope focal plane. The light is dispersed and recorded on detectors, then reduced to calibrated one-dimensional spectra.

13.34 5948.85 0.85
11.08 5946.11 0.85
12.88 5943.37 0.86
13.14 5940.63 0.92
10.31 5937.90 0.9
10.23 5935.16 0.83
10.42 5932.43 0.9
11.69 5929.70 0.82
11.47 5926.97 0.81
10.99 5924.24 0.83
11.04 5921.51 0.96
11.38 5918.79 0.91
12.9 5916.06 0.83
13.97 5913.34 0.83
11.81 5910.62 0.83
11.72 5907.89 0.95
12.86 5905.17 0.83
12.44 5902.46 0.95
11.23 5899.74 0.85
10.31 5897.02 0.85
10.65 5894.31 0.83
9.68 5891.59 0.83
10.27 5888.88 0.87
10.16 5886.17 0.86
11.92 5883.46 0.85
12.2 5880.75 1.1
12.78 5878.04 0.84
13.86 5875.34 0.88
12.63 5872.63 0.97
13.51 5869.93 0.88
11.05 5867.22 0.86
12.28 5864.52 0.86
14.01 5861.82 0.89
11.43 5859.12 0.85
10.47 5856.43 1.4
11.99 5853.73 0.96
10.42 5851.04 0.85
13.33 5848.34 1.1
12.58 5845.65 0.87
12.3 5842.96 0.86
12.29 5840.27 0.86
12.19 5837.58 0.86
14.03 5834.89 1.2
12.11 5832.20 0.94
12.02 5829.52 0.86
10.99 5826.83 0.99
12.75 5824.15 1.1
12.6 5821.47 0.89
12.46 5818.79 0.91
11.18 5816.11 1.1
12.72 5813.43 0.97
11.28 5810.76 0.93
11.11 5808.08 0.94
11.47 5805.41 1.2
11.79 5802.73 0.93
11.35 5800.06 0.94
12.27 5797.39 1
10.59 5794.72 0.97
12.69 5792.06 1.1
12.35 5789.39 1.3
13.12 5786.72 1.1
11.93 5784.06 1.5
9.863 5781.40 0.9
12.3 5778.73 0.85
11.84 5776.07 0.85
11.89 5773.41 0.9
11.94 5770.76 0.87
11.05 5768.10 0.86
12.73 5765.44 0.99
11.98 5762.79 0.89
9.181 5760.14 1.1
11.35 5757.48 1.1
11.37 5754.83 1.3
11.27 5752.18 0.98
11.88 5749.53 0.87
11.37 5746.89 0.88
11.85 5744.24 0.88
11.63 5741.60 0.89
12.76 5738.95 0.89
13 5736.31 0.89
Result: -0.7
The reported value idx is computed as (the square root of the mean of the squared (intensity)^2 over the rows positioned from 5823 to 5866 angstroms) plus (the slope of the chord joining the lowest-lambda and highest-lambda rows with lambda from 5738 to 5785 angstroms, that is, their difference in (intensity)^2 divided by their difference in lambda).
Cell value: 151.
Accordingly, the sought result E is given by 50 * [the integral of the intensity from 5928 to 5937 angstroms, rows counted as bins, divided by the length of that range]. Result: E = 539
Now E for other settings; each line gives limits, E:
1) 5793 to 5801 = 574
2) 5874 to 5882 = 648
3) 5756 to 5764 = 541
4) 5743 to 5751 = 585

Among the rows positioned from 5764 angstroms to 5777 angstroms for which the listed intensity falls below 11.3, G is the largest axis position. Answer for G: 5768.10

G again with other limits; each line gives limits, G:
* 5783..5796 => 5794.72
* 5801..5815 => 5810.76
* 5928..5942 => 5937.90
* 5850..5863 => 5856.43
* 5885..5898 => 5897.02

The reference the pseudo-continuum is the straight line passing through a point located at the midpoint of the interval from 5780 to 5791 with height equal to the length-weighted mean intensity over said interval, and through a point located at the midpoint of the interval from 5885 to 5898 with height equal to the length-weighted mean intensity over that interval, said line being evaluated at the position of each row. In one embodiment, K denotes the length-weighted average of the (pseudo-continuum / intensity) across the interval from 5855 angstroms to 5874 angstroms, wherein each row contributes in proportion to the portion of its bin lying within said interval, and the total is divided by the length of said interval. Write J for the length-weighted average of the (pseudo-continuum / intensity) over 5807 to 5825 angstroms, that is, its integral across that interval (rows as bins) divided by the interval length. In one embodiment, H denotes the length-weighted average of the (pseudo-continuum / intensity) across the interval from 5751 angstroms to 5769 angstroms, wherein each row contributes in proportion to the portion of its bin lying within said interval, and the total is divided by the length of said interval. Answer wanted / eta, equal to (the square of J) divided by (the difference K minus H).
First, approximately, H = 1.09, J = 0.95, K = 0.88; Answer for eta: -4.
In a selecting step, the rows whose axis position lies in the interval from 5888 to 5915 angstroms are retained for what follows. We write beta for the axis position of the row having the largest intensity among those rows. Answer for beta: 5913.34 angstroms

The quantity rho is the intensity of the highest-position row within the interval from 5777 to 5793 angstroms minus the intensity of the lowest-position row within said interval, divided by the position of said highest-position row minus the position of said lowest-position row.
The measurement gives 0.03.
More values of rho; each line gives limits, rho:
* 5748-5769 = -0.04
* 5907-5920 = -0.03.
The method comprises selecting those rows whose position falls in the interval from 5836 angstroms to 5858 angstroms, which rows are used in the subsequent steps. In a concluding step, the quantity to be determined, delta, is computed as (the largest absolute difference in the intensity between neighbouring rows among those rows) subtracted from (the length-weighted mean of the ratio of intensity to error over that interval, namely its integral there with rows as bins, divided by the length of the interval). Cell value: 9.8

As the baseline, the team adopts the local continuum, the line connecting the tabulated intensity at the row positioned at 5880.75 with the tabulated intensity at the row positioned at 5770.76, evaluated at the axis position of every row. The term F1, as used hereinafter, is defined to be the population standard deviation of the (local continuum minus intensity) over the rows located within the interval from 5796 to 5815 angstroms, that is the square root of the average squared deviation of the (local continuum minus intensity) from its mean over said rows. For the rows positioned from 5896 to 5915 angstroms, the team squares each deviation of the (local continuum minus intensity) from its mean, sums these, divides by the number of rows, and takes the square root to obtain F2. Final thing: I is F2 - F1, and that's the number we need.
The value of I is 0.54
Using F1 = 0.5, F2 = 1.1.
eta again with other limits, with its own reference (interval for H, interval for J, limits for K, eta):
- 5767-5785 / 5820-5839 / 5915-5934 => -4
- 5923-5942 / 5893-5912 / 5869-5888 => -56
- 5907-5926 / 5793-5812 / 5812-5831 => 9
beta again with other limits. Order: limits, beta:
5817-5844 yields 5834.89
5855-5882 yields 5861.82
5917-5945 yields 5940.63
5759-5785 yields 5765.44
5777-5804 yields 5786.72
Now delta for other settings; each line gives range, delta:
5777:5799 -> 8.8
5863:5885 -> 11.5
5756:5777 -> 9.5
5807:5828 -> 10.5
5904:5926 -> 11.8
